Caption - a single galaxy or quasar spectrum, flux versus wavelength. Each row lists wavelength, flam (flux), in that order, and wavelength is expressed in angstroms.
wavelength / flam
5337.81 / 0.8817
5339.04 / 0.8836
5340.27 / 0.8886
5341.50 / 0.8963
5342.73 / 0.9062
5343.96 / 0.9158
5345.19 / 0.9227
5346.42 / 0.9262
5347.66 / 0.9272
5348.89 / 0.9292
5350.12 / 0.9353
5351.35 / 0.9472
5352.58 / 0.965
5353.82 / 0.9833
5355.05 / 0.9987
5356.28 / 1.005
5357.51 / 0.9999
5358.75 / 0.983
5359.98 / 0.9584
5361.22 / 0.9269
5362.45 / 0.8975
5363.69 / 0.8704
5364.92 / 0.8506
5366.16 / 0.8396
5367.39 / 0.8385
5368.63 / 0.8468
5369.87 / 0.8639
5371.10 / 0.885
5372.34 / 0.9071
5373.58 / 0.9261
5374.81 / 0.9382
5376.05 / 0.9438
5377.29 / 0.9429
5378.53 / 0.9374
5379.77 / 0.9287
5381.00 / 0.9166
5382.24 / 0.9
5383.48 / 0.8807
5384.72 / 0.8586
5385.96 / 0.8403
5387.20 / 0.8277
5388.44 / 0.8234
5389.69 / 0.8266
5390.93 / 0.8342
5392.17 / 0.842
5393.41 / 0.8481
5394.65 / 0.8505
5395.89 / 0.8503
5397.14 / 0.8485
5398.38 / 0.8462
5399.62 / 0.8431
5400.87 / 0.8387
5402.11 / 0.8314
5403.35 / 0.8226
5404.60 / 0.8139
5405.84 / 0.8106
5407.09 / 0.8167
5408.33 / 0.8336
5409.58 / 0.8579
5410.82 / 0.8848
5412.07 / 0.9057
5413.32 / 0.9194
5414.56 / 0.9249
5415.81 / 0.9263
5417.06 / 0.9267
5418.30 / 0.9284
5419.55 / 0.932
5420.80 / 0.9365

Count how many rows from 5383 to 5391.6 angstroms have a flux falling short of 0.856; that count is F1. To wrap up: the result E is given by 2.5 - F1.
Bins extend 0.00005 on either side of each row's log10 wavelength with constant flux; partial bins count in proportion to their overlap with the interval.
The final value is -2.5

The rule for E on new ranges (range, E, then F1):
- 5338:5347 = 2.5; 0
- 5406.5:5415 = 0.5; 2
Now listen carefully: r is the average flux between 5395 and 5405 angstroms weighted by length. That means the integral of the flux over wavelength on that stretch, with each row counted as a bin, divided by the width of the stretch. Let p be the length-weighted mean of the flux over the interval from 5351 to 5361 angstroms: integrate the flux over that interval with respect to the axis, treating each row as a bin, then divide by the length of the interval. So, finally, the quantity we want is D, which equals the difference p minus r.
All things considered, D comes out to 0.14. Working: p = 0.978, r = 0.837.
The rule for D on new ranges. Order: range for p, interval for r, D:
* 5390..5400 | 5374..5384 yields -0.08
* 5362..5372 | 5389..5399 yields 0.02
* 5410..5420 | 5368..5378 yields 0.01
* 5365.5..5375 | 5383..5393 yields 0.04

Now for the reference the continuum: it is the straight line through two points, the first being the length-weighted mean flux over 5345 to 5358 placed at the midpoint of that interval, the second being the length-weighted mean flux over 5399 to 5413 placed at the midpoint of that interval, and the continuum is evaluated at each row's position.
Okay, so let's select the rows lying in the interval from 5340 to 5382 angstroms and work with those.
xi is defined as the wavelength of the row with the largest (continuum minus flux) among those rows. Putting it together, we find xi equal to 5340.27 angstroms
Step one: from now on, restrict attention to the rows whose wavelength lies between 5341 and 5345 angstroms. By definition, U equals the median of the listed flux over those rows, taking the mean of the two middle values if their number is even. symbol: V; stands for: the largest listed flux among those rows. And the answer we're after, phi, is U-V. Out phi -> -0.010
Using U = 0.91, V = 0.9158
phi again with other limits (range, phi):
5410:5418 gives -0.005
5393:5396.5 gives 0.000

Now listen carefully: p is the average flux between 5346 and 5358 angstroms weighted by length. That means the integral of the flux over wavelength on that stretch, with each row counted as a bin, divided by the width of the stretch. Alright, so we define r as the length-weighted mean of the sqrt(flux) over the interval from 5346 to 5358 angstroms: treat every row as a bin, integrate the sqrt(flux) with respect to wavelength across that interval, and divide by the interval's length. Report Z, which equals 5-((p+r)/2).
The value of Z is 4.03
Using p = 0.96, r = 0.981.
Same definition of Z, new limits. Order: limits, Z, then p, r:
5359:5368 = 4.09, 0.89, 0.942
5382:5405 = 4.12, 0.84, 0.918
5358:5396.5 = 4.09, 0.88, 0.940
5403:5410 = 4.13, 0.82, 0.908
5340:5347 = 4.07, 0.91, 0.954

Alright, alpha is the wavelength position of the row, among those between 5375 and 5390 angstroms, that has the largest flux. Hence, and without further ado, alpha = 5376.05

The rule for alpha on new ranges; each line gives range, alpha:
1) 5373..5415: 5376.05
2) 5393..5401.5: 5394.65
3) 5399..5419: 5418.30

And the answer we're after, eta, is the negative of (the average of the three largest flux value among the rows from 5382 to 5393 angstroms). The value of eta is -0.88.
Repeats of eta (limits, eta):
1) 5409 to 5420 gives -0.93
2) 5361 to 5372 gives -0.90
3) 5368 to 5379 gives -0.94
